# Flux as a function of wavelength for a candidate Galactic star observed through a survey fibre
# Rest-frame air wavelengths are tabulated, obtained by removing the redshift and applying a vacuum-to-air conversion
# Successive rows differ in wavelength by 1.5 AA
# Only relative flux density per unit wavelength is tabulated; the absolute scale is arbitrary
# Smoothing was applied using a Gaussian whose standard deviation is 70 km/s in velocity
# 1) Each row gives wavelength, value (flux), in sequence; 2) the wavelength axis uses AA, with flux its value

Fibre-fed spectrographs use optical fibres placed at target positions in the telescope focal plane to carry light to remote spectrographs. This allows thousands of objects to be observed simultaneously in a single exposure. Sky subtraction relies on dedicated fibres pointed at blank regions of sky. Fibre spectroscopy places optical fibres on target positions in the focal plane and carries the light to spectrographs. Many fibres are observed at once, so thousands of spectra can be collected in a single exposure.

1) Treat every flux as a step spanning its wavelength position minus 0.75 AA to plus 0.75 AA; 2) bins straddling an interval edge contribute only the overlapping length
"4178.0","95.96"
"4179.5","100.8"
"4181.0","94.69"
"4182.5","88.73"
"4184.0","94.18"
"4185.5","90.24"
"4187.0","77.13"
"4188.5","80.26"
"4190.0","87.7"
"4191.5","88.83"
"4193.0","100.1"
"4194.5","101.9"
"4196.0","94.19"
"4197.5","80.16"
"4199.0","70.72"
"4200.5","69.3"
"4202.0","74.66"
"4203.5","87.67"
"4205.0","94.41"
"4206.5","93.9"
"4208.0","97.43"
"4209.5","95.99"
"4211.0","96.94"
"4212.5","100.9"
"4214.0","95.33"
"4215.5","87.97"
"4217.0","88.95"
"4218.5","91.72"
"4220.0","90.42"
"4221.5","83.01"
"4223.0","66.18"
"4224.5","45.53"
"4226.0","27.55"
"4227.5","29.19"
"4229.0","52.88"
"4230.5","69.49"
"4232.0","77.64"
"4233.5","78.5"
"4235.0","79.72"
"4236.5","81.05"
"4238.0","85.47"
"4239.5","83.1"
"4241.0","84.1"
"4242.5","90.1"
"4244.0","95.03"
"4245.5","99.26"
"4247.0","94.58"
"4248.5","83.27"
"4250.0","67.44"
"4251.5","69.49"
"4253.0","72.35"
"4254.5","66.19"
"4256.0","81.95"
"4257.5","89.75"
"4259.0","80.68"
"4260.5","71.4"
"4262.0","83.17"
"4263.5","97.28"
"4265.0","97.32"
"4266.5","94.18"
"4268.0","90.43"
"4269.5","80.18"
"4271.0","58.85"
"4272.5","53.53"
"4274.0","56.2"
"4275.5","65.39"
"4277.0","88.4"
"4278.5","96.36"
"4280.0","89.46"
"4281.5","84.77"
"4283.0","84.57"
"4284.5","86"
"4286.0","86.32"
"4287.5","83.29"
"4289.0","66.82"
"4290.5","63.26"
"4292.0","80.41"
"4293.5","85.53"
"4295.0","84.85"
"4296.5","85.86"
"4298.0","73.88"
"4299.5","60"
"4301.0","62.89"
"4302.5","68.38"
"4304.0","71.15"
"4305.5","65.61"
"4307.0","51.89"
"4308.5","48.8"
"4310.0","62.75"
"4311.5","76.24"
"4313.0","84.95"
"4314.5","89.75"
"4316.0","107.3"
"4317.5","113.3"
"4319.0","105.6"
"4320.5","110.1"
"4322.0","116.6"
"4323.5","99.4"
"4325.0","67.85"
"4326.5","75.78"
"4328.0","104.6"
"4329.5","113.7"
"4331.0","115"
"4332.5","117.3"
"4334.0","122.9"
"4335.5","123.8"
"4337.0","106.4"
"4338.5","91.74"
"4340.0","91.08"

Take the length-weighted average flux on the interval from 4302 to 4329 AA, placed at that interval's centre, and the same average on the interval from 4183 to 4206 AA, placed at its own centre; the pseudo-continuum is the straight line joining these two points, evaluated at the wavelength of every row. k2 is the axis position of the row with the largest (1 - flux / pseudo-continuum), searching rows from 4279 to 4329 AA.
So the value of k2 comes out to 4308.5 AA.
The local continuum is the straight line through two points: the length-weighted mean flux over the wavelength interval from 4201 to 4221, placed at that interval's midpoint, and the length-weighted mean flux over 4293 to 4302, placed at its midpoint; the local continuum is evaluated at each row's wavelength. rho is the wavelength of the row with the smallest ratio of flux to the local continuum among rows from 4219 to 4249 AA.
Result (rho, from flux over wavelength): 4226.0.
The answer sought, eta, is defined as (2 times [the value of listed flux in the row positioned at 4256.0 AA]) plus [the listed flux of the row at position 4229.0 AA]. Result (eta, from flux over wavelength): 217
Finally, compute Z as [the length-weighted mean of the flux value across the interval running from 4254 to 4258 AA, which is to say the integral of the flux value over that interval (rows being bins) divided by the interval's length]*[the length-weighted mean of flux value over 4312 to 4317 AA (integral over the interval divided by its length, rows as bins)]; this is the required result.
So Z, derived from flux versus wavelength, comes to 7476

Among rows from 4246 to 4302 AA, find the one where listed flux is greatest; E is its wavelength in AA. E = 4265.0 AA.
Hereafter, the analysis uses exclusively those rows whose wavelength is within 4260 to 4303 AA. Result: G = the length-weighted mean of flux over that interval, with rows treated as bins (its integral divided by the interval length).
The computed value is 79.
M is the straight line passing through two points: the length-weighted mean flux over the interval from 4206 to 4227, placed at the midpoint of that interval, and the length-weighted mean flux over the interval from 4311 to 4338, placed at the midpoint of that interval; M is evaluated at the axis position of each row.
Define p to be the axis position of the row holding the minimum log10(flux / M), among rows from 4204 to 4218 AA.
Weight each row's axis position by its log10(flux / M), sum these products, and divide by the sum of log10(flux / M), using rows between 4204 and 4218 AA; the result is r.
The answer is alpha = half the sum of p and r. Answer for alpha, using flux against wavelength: 4212.9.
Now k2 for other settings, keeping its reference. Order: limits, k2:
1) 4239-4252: 4250.0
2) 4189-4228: 4226.0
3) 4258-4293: 4272.5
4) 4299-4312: 4308.5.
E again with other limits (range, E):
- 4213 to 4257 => 4245.5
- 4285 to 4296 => 4286.0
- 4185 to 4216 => 4194.5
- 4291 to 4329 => 4322.0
